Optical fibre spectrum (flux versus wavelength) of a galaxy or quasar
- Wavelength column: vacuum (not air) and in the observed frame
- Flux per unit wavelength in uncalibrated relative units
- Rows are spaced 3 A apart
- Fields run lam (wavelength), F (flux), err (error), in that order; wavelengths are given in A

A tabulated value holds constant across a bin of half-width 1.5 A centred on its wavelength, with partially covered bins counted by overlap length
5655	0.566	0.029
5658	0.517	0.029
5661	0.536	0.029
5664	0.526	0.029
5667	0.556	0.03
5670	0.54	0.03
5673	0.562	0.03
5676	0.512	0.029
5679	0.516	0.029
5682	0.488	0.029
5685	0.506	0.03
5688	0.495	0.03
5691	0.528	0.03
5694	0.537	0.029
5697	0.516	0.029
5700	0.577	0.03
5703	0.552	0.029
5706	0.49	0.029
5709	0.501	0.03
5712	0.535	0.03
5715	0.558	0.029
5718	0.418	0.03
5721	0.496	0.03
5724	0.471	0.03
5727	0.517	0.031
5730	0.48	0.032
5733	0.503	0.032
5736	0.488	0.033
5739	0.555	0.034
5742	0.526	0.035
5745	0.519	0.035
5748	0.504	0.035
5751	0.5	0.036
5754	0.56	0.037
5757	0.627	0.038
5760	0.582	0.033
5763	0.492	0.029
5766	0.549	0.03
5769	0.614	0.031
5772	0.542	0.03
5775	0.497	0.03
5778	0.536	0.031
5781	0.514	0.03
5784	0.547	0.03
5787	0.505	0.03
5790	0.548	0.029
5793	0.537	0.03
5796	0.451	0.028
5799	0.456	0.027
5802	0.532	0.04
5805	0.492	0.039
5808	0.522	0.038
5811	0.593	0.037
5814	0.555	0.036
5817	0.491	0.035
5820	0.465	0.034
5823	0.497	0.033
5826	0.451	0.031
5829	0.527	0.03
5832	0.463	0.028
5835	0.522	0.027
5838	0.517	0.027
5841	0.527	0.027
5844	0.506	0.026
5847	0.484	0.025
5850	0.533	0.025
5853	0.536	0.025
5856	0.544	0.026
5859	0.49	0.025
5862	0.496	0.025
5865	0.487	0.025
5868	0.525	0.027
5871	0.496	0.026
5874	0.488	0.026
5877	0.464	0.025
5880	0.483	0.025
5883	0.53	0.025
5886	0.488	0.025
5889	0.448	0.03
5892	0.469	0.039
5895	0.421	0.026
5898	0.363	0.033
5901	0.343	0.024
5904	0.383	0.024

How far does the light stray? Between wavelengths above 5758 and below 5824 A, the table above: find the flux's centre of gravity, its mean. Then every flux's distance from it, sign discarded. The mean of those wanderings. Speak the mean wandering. 0.034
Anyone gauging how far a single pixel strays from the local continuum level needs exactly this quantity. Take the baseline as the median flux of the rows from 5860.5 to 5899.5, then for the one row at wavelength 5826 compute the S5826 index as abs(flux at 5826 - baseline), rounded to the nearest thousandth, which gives 0.036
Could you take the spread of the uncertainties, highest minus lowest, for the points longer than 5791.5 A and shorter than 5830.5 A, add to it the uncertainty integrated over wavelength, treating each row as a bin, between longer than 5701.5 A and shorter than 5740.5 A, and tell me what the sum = 1.21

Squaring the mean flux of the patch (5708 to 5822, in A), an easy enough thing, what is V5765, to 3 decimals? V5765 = 0.271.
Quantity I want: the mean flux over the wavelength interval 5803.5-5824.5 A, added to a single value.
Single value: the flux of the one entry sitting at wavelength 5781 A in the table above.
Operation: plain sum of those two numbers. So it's 1.030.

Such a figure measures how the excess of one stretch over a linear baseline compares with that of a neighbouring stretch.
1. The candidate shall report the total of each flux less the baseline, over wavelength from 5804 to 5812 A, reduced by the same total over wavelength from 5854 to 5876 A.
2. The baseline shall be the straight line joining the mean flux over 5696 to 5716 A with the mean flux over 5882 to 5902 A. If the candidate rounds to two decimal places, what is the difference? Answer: -0.20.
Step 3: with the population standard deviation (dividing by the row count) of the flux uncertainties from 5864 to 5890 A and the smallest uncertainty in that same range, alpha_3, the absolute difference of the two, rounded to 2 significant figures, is 0.023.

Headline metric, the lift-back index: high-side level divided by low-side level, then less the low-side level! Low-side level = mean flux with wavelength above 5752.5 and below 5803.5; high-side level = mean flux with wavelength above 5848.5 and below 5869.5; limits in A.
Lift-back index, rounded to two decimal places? 0.43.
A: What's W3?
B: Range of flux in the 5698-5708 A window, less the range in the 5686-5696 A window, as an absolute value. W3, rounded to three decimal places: 0.045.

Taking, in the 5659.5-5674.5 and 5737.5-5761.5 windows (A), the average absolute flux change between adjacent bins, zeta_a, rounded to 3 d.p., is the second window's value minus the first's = 0.013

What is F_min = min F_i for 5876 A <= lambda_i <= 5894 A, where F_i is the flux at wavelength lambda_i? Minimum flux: 0.448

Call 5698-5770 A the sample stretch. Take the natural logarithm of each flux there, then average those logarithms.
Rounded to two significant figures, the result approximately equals -0.65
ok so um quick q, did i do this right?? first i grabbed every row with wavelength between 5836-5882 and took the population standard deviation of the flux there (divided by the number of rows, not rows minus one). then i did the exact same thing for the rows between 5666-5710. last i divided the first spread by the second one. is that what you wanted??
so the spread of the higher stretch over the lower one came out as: 0.9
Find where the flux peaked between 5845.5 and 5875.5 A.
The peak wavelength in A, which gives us 5856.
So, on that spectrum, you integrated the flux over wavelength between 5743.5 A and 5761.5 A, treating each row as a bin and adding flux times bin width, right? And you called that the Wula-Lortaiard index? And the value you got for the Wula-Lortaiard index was 9.9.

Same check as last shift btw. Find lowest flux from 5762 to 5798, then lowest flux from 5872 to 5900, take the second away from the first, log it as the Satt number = 0.088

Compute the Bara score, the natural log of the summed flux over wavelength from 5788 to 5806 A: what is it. 1.1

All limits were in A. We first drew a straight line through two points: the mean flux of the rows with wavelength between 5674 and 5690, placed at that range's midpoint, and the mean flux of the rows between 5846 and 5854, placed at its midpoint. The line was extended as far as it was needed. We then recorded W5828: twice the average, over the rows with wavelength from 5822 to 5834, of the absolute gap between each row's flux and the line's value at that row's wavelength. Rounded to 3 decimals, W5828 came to 0.074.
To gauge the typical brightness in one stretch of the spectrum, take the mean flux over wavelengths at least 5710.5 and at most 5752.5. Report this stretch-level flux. 0.505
